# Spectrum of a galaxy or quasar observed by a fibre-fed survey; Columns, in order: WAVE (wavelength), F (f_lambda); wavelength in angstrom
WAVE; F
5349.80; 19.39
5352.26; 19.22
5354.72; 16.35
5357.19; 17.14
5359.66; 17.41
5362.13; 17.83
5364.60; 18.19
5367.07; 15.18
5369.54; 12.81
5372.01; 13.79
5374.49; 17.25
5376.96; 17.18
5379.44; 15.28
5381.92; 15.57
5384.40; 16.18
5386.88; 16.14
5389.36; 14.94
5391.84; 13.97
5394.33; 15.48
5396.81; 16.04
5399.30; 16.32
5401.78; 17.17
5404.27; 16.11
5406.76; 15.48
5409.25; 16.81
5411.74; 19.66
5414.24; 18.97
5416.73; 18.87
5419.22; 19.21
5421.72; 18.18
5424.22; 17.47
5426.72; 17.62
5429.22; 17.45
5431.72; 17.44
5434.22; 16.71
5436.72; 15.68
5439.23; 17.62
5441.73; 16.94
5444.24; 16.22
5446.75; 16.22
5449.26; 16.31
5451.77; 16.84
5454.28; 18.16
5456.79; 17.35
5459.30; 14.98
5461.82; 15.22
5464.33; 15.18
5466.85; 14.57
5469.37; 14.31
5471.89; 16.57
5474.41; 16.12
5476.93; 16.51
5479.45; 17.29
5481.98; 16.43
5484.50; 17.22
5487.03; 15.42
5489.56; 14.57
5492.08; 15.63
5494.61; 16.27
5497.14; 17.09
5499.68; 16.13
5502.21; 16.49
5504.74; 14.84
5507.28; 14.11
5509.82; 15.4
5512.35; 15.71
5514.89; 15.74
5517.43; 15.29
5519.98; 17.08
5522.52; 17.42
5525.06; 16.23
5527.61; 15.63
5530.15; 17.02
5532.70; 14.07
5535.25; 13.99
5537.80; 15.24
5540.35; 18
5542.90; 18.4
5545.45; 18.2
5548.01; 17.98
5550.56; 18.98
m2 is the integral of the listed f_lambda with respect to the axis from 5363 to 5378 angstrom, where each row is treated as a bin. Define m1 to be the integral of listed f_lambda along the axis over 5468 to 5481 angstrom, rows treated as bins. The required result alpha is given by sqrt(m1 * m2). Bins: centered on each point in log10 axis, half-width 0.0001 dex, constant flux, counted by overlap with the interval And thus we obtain 223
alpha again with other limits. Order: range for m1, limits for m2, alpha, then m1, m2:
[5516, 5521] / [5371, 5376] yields 79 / 80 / 78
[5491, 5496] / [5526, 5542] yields 142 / 80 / 252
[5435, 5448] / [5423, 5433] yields 194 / 215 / 175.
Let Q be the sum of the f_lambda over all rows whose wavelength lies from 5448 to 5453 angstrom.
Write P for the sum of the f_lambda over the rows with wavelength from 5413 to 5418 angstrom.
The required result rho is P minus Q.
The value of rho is 5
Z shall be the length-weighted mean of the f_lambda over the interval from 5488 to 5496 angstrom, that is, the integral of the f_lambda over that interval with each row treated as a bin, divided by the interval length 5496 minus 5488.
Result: 15.5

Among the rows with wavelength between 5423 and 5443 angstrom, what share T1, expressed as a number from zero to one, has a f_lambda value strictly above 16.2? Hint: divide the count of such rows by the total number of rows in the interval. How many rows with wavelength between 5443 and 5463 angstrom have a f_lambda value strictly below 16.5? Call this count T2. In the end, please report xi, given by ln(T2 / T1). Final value 1.74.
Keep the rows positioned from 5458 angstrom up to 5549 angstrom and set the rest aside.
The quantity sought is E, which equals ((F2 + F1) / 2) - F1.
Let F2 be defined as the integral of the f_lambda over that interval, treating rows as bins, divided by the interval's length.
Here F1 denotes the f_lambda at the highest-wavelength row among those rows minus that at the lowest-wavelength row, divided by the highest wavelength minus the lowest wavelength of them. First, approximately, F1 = 0.034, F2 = 16.0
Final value 7.99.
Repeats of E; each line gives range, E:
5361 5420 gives 8.20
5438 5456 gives 8.44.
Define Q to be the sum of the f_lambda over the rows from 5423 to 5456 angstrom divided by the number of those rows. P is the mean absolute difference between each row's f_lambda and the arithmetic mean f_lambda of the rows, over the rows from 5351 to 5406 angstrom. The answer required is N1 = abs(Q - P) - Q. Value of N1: -1.1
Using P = 1.1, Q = 17.0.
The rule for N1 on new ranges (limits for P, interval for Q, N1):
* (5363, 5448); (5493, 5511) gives -1.2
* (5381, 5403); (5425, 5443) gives -0.7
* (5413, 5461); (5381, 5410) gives -0.9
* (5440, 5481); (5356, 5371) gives -0.8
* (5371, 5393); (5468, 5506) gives -1.0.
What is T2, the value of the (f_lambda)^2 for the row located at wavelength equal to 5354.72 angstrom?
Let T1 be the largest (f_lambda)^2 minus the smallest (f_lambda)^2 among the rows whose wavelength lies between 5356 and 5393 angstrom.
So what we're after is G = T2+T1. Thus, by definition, 434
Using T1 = 167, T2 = 267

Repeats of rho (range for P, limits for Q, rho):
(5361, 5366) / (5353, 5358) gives 3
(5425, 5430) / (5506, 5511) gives 6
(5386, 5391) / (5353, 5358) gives -2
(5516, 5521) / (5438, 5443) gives -2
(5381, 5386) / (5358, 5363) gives -3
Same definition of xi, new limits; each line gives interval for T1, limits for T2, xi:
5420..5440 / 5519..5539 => 1.74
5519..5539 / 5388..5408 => 2.64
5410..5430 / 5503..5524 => 1.79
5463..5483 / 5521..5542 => 2.30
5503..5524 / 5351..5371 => 2.48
